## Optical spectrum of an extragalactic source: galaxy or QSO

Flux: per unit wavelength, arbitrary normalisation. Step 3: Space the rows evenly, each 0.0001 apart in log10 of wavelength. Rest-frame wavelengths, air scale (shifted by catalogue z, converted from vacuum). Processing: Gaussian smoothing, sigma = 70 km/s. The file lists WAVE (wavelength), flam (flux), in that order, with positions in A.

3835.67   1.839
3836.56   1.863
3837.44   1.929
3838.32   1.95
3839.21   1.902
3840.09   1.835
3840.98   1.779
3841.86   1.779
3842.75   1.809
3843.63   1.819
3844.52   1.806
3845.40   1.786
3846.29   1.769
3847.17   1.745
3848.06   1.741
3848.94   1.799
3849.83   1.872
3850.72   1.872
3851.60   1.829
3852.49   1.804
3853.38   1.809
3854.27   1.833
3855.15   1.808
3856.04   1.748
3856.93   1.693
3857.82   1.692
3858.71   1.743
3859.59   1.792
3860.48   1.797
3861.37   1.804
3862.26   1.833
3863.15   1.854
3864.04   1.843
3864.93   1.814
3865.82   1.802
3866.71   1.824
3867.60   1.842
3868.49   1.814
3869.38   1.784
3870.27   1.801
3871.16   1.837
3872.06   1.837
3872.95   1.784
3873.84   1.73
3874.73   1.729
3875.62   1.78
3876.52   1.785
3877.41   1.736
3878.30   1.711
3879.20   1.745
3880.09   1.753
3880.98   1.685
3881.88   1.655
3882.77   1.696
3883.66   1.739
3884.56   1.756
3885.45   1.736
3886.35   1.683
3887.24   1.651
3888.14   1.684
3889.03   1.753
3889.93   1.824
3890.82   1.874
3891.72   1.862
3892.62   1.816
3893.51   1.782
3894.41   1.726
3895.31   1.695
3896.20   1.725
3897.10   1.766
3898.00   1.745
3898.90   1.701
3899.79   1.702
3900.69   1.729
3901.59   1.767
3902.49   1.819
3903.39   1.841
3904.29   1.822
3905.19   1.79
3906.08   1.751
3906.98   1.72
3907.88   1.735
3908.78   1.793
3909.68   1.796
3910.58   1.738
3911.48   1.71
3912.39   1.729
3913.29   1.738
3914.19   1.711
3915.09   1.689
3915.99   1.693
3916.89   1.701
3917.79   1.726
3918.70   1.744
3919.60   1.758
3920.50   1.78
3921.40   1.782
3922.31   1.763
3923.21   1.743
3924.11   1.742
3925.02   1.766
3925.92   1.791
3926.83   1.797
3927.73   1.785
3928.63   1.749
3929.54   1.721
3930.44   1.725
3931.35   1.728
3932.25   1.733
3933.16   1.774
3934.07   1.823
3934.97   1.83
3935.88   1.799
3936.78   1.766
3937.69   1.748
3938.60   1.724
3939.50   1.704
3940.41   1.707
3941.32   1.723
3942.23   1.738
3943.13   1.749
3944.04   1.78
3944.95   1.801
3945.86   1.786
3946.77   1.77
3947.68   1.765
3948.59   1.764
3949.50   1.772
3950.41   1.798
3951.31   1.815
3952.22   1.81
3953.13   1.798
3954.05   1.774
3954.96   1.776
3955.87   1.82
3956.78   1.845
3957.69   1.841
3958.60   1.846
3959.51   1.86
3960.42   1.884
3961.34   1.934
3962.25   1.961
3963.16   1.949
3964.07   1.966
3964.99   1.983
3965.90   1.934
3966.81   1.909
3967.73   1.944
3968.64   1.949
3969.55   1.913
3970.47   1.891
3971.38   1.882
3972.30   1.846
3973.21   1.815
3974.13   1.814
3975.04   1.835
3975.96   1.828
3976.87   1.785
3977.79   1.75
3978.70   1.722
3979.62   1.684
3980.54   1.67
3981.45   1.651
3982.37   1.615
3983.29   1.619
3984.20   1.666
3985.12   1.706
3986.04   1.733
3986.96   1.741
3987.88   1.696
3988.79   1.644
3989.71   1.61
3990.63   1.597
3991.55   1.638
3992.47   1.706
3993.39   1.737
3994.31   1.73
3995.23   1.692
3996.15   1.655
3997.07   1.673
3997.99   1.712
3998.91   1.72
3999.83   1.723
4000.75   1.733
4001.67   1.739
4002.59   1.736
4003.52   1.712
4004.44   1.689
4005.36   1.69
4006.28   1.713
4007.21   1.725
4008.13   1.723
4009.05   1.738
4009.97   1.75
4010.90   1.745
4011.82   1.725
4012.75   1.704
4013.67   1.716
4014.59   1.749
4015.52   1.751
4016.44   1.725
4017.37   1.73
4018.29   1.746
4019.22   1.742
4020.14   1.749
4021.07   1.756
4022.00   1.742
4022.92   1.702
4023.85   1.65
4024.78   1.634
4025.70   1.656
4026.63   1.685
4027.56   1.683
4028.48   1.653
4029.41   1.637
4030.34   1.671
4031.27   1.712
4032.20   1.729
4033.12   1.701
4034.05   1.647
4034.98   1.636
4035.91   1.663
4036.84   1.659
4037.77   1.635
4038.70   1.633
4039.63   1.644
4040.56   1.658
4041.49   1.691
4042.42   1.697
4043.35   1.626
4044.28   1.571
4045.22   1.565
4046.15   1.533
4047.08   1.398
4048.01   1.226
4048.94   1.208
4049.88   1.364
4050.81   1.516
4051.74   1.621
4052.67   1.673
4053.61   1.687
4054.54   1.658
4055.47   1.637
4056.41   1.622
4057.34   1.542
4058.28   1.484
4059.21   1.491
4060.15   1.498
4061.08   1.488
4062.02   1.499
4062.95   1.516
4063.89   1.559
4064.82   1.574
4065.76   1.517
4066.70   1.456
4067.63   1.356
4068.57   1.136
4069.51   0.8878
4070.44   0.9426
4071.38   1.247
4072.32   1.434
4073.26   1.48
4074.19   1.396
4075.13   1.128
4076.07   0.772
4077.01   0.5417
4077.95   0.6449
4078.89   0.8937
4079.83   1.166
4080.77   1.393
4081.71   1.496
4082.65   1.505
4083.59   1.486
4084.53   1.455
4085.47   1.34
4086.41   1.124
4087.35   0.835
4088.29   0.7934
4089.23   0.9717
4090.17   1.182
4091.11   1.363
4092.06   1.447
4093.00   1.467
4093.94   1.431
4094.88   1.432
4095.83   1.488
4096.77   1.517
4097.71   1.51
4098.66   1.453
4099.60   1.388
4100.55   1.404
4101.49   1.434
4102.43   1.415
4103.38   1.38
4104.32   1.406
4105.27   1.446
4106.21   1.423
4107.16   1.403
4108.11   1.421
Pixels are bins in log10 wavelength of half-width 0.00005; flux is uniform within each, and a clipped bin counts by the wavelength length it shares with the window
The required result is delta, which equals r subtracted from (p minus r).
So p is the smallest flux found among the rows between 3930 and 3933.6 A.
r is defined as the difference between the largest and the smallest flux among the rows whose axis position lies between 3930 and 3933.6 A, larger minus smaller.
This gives 1.63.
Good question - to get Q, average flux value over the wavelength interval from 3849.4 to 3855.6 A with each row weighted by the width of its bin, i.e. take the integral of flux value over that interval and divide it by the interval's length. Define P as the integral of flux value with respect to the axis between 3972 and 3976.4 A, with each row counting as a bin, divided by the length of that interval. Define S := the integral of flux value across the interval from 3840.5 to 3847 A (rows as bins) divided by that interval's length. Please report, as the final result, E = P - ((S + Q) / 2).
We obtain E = 0.02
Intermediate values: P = 1.83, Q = 1.83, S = 1.79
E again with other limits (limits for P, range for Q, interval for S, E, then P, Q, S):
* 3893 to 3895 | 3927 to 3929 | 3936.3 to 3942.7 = 0.00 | 1.75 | 1.78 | 1.73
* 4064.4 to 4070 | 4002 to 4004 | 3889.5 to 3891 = -0.47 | 1.32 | 1.72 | 1.85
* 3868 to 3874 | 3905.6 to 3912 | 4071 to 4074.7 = 0.23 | 1.80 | 1.75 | 1.39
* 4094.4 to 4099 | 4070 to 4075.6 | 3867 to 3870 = -0.06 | 1.48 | 1.27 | 1.81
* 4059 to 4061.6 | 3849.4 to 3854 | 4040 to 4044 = -0.26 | 1.49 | 1.83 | 1.66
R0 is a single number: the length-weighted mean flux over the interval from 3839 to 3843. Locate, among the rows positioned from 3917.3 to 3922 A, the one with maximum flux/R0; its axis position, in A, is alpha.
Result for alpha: 3921.40 A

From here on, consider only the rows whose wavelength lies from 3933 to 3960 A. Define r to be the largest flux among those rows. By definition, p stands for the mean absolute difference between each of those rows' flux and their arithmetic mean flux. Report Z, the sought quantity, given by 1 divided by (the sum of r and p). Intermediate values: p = 0.034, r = 1.86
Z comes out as 0.528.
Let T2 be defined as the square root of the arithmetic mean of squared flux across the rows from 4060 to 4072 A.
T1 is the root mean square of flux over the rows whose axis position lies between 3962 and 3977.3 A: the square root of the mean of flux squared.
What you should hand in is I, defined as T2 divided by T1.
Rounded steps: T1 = 1.90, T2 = 1.378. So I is 0.73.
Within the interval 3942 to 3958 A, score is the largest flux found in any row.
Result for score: 1.845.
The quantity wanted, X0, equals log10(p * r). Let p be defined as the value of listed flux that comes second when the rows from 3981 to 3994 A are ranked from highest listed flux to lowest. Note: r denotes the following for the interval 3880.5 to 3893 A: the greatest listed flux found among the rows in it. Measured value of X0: 0.51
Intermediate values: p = 1.737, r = 1.874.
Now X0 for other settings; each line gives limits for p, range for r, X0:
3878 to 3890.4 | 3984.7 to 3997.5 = 0.49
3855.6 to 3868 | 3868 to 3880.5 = 0.53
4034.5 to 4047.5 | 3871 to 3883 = 0.49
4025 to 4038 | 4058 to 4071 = 0.43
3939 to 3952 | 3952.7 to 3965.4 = 0.55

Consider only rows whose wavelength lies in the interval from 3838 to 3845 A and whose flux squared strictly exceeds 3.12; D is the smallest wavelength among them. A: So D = 3838.32 A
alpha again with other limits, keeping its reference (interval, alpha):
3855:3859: 3855.15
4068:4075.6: 4073.26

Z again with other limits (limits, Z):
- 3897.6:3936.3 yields 0.533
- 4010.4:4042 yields 0.557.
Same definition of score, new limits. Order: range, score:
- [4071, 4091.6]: 1.505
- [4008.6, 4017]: 1.751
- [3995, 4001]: 1.733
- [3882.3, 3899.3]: 1.874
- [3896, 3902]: 1.767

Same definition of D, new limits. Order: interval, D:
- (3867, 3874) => 3867.60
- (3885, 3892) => 3889.93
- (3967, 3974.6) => 3967.73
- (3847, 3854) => 3848.94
